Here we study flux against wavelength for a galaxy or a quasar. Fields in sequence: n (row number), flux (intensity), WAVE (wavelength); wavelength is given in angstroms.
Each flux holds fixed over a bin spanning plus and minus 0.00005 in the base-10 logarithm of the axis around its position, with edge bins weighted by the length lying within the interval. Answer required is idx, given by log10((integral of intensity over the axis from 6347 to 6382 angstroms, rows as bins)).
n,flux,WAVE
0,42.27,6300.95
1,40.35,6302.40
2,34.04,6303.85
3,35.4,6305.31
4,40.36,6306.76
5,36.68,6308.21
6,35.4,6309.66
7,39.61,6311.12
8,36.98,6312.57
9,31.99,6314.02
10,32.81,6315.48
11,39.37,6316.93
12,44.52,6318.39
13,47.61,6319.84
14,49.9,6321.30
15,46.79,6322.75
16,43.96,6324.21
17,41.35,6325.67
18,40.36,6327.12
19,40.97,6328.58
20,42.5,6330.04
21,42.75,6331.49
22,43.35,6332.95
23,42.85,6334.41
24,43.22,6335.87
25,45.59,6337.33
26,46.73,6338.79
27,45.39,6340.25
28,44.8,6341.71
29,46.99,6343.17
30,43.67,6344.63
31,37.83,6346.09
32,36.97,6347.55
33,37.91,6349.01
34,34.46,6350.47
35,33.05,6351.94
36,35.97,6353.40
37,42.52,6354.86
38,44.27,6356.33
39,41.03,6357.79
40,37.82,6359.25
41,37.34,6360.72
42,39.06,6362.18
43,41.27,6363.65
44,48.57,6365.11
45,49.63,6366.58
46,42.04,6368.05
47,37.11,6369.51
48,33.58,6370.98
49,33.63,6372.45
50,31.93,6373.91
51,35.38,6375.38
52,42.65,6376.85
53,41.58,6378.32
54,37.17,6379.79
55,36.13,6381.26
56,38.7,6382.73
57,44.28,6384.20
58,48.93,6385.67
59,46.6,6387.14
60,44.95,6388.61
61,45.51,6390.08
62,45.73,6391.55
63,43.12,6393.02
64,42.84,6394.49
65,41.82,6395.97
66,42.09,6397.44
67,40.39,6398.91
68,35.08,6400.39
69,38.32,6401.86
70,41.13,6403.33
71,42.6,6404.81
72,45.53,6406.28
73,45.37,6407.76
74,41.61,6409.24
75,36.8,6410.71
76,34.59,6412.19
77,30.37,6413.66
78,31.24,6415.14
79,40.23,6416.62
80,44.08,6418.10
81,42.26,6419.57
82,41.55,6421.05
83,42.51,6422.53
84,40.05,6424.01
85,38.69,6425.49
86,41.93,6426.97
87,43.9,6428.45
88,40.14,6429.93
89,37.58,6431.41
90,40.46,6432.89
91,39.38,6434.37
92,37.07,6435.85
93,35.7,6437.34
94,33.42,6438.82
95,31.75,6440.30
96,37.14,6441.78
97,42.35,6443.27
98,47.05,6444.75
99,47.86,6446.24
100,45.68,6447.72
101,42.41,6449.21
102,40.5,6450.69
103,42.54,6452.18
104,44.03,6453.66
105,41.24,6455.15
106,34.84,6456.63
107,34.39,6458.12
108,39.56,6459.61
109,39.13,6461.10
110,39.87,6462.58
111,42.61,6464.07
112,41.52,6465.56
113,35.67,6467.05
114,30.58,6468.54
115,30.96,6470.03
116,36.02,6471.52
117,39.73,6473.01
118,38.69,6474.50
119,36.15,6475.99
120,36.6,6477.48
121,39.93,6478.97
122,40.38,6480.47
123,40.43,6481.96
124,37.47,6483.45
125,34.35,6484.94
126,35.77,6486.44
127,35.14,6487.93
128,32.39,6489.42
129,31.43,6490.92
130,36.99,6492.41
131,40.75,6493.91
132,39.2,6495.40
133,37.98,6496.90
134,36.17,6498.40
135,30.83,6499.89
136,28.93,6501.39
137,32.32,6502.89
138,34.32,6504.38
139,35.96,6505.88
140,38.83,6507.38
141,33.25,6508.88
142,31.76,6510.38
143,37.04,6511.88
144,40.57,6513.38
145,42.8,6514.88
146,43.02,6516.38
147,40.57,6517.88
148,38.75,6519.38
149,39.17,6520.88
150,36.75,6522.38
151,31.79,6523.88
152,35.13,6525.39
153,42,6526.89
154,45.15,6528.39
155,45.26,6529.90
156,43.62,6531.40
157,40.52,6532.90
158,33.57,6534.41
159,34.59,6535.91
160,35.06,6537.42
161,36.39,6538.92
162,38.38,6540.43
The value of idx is 3.13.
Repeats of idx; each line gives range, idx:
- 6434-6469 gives 3.14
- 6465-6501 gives 3.12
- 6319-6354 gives 3.17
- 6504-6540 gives 3.14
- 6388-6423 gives 3.15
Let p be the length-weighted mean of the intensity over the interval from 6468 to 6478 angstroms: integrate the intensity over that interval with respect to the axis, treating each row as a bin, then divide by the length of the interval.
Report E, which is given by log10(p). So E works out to 1.55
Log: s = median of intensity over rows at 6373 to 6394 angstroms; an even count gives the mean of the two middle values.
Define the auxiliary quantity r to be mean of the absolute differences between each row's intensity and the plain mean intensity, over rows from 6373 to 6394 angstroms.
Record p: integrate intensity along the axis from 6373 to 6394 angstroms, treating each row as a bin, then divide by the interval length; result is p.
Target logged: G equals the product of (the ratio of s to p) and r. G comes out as 4.25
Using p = 41.6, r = 4.12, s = 42.9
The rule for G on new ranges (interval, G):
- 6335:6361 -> 4.03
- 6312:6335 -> 3.63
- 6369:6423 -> 4.07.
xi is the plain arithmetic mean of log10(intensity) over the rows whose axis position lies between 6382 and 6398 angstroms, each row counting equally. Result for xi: 1.64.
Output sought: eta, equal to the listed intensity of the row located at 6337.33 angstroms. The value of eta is 45.59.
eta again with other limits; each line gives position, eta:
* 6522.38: 36.75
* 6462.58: 39.87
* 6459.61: 39.56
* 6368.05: 42.04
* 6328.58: 40.97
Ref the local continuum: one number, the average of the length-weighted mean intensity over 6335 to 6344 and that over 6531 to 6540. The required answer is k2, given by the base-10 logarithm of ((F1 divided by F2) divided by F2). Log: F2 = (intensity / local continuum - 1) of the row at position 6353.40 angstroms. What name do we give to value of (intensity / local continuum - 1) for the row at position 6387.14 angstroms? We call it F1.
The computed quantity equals 0.9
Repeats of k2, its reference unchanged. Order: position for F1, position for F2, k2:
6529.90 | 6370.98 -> 0.5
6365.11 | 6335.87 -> 1.9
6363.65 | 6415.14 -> -1.8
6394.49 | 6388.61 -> 0.7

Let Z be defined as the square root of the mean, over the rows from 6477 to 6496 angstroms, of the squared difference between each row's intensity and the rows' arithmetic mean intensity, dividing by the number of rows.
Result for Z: 3.0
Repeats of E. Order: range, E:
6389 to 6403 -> 1.62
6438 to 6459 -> 1.61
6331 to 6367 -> 1.62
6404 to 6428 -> 1.60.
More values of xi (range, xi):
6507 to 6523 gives 1.58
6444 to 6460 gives 1.62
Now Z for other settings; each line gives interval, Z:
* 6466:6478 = 3.1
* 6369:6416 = 4.9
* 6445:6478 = 4.3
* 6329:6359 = 4.0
